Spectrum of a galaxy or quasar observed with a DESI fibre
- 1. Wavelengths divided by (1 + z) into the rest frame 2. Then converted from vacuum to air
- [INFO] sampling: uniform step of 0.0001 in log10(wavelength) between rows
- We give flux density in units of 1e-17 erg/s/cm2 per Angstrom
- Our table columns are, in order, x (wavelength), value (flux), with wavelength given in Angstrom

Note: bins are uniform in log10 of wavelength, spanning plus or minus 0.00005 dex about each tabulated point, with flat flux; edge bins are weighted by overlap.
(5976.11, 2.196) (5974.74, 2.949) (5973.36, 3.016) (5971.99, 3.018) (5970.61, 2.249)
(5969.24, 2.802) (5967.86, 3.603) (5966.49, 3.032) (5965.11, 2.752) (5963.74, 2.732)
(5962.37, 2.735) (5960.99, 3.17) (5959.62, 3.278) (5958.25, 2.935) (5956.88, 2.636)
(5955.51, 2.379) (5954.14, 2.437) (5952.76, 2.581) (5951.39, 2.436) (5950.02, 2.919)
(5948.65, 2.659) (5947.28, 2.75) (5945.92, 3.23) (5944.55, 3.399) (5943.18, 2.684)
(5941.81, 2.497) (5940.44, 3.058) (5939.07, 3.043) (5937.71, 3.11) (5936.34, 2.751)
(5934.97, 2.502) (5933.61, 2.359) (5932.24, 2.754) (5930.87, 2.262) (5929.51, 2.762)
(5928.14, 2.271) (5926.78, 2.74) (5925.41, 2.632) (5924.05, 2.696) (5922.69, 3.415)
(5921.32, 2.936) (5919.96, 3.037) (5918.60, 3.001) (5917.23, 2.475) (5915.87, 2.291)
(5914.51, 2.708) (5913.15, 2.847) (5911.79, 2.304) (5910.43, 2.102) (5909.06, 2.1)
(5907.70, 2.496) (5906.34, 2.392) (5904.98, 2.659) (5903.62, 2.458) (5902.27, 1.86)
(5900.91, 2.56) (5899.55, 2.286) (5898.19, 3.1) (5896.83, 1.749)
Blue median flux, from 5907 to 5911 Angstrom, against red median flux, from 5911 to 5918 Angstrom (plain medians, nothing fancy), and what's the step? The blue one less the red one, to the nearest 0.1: -0.4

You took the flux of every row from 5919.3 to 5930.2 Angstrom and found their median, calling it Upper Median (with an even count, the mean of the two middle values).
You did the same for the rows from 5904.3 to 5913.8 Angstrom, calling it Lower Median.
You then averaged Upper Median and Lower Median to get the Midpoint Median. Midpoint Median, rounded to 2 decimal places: 2.57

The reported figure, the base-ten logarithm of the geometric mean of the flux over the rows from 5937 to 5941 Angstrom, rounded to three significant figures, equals 0.487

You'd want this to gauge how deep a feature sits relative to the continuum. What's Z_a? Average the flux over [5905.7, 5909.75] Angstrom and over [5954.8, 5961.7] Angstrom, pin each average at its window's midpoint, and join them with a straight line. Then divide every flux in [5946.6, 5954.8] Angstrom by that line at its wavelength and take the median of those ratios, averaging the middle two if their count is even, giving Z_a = 0.94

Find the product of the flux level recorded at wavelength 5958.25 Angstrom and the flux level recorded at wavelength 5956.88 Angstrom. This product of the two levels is 7.7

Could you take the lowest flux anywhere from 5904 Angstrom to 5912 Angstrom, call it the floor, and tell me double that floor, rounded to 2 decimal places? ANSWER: 4.20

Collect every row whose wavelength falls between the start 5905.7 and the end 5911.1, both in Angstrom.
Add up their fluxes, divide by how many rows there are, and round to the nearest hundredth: 2.27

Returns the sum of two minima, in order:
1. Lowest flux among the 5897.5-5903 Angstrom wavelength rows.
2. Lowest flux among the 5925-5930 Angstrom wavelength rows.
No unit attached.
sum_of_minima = 4.1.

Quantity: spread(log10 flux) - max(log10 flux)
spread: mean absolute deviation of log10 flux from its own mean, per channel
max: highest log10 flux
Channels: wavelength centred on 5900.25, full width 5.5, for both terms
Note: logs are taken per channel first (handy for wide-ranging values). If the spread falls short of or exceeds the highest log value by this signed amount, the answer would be -0.42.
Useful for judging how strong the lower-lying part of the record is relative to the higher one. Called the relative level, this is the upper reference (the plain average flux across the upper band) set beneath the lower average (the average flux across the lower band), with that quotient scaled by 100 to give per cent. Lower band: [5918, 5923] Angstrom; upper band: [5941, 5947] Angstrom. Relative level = 105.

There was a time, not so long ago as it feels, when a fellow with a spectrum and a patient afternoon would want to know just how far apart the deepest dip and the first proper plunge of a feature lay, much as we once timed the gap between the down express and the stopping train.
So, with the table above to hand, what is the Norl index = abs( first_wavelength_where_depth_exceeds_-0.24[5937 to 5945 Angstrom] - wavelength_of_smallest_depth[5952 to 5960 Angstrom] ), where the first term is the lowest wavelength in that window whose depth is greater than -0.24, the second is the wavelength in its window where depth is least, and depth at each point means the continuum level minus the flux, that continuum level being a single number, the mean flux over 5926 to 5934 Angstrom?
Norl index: 17.8 Angstrom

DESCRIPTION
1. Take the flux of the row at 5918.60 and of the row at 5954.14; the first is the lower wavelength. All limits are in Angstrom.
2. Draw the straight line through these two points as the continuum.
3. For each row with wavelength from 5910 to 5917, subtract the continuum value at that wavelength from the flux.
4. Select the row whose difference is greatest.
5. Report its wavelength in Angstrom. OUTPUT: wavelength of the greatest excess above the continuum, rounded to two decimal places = 5913.15 Angstrom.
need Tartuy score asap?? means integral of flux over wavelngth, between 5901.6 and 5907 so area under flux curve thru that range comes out 13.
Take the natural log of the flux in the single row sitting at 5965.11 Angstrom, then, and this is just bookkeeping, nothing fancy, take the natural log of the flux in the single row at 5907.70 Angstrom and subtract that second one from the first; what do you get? 0.10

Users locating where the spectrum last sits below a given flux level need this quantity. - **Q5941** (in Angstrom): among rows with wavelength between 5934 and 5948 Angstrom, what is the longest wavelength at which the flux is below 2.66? 5941.81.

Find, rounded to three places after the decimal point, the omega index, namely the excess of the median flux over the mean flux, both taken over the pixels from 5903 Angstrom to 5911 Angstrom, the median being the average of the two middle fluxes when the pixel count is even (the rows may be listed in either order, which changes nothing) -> 0.057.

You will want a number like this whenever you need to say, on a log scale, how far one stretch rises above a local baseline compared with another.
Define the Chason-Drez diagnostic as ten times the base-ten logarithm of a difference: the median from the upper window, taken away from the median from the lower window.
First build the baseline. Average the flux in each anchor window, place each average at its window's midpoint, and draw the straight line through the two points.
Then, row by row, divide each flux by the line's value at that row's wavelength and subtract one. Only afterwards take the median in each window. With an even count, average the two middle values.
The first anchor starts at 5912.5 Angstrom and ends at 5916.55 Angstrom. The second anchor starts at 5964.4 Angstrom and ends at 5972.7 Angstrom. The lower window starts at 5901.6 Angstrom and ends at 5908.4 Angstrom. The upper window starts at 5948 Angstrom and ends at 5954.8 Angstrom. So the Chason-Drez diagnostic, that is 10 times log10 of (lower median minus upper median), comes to -13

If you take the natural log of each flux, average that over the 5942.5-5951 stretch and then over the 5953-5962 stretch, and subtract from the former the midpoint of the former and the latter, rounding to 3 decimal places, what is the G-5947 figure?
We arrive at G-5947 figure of 0.025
